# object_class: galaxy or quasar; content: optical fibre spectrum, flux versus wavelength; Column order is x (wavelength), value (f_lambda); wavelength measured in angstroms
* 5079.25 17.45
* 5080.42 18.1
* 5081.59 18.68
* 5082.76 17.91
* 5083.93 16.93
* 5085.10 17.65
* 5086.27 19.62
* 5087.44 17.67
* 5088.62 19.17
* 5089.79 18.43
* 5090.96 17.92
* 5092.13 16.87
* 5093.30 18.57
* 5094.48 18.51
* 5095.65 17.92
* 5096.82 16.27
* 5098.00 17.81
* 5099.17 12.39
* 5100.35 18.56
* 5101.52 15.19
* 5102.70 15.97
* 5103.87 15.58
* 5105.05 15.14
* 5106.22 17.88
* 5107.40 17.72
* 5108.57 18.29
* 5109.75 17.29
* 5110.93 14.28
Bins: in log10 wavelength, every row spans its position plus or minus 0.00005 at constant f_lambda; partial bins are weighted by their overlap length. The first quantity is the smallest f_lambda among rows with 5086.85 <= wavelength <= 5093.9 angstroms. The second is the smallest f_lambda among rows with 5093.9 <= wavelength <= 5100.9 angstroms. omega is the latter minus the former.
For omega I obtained -4.5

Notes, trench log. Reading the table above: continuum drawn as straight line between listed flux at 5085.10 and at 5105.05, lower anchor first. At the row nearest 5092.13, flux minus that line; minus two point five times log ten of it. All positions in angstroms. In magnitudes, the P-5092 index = 2.5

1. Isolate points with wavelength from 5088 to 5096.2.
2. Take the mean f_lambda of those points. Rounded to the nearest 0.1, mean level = 18.2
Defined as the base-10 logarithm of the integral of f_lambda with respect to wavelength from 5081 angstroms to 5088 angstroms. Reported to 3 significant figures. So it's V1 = 2.10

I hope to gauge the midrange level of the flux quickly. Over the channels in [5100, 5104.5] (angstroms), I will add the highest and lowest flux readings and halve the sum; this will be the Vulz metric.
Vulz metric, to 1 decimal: 16.9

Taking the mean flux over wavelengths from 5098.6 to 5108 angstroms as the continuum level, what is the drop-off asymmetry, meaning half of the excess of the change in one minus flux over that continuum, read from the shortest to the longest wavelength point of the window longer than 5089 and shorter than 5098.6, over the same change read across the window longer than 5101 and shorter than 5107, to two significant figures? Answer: 0.10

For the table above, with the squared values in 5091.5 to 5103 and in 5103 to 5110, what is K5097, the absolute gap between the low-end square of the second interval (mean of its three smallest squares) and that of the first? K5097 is 44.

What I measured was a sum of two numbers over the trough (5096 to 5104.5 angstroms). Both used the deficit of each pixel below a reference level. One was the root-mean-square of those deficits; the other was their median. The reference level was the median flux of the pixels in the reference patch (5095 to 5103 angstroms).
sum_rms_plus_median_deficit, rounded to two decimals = 2.17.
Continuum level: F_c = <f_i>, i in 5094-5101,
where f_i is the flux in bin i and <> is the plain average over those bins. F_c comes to 16.9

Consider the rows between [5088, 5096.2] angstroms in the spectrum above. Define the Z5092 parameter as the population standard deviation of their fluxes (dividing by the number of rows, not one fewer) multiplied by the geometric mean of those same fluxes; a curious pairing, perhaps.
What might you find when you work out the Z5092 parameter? 12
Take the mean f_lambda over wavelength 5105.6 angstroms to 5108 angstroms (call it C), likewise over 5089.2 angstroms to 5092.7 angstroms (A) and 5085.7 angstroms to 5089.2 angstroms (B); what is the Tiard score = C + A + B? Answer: 54.4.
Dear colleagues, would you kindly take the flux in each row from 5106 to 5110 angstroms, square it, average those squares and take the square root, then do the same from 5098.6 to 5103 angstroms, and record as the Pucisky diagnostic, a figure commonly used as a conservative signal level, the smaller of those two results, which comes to 15.7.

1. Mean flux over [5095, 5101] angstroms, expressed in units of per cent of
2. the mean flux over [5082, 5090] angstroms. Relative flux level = 91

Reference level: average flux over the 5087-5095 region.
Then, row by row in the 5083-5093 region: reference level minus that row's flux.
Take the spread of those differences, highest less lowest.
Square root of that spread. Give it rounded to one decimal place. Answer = 1.7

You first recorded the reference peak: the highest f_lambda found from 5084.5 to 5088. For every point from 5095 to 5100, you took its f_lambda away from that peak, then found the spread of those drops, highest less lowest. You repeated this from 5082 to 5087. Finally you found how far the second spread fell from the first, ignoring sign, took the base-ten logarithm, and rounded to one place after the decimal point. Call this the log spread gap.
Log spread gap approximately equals 0.5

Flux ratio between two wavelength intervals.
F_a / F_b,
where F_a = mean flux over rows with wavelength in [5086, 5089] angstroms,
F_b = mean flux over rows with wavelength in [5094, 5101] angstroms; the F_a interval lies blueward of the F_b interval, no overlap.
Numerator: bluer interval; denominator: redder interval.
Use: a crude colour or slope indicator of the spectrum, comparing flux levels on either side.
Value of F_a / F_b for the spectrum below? 1.11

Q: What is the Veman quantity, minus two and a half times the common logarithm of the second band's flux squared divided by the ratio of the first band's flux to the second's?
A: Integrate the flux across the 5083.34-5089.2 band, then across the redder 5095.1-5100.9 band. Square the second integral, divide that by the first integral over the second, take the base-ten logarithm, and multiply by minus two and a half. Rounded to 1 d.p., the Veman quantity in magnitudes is -9.8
